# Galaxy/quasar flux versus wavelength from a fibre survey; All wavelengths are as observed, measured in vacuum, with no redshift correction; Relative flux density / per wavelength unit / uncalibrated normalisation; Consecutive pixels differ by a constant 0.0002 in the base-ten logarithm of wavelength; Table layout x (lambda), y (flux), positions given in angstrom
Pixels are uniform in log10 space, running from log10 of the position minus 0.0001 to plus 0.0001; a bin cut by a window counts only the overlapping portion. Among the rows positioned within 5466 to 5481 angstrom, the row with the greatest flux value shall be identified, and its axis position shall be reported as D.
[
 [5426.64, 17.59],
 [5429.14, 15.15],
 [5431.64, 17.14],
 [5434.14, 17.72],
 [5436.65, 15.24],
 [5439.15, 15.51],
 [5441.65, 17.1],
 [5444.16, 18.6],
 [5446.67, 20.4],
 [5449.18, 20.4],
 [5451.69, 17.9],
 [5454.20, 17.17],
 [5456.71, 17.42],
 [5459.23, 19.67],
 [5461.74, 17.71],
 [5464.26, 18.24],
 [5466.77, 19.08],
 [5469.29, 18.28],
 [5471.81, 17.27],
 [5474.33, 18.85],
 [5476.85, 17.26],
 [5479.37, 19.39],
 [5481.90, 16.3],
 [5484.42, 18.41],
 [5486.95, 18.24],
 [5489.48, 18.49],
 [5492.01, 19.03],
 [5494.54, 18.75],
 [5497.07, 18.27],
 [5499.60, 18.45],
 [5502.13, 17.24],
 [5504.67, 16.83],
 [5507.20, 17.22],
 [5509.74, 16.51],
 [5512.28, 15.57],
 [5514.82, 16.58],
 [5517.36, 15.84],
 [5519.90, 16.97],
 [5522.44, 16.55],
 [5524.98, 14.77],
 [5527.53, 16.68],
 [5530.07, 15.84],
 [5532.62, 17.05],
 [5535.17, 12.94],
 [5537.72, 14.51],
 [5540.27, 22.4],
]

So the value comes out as 5479.37 angstrom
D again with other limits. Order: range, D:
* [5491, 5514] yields 5492.01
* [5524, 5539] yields 5532.62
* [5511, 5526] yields 5519.90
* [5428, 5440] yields 5434.14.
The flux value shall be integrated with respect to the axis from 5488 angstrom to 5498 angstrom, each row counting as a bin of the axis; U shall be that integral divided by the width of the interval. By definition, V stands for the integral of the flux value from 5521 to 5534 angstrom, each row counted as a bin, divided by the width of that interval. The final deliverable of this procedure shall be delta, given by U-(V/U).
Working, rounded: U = 18.6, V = 16.2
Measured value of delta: 17.8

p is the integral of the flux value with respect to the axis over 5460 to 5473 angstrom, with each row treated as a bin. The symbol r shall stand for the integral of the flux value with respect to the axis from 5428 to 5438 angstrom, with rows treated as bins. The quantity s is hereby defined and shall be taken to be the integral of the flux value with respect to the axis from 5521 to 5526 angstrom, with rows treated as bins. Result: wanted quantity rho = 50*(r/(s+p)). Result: 25.9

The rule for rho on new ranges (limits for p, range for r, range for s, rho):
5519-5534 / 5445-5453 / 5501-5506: 23.7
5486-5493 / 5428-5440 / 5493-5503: 31.1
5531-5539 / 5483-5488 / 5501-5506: 22.4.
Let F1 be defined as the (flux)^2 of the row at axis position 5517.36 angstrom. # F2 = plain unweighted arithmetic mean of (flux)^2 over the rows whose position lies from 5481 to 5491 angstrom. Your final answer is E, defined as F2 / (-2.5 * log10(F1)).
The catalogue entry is -53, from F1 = 251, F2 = 320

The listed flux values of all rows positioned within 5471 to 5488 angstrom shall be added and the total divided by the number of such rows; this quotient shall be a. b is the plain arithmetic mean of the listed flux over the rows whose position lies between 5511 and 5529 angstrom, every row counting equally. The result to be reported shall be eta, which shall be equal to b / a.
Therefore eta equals 0.90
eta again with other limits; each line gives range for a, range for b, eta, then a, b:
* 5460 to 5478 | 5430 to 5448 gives 0.96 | 18.1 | 17.4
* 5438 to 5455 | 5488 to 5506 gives 1.00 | 18.2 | 18.2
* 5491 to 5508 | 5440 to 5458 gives 1.03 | 18.0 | 18.4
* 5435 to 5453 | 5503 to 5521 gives 0.92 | 17.9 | 16.5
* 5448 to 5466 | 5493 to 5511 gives 0.96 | 18.4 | 17.6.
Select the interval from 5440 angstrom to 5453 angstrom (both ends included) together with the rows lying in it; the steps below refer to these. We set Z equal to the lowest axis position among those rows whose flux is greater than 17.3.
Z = 5444.16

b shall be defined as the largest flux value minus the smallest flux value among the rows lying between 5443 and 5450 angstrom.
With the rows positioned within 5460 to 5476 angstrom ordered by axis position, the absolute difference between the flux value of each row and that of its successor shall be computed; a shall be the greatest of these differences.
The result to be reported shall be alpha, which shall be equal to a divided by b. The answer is 0.9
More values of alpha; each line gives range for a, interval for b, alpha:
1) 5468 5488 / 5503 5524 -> 1.9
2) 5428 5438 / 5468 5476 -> 1.6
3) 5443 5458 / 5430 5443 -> 1.0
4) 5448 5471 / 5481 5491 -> 1.1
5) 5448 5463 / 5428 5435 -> 1.0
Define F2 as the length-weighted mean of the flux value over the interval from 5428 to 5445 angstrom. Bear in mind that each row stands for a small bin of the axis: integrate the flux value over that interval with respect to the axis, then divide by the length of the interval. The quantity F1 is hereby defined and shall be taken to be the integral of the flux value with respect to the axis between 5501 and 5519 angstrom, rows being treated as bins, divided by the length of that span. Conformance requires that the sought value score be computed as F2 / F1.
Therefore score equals 1.00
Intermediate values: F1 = 16.54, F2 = 16.6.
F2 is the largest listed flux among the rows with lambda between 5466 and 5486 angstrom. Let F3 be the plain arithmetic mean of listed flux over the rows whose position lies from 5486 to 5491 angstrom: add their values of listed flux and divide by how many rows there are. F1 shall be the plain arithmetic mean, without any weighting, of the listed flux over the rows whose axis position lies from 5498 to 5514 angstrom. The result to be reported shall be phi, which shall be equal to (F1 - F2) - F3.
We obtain -20.8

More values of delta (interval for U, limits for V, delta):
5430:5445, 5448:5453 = 15.7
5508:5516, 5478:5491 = 15.1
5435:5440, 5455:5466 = 14.4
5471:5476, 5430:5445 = 17.1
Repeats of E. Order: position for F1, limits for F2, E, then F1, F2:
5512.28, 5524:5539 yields -40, 242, 236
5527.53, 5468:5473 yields -52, 278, 316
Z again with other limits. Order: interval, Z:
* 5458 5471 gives 5459.23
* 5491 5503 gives 5492.01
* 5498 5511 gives 5499.60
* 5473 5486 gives 5474.33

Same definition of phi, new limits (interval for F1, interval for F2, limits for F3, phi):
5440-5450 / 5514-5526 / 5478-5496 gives -16.2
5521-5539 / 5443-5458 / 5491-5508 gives -22.9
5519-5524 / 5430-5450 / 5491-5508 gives -21.6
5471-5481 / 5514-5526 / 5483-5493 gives -17.3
